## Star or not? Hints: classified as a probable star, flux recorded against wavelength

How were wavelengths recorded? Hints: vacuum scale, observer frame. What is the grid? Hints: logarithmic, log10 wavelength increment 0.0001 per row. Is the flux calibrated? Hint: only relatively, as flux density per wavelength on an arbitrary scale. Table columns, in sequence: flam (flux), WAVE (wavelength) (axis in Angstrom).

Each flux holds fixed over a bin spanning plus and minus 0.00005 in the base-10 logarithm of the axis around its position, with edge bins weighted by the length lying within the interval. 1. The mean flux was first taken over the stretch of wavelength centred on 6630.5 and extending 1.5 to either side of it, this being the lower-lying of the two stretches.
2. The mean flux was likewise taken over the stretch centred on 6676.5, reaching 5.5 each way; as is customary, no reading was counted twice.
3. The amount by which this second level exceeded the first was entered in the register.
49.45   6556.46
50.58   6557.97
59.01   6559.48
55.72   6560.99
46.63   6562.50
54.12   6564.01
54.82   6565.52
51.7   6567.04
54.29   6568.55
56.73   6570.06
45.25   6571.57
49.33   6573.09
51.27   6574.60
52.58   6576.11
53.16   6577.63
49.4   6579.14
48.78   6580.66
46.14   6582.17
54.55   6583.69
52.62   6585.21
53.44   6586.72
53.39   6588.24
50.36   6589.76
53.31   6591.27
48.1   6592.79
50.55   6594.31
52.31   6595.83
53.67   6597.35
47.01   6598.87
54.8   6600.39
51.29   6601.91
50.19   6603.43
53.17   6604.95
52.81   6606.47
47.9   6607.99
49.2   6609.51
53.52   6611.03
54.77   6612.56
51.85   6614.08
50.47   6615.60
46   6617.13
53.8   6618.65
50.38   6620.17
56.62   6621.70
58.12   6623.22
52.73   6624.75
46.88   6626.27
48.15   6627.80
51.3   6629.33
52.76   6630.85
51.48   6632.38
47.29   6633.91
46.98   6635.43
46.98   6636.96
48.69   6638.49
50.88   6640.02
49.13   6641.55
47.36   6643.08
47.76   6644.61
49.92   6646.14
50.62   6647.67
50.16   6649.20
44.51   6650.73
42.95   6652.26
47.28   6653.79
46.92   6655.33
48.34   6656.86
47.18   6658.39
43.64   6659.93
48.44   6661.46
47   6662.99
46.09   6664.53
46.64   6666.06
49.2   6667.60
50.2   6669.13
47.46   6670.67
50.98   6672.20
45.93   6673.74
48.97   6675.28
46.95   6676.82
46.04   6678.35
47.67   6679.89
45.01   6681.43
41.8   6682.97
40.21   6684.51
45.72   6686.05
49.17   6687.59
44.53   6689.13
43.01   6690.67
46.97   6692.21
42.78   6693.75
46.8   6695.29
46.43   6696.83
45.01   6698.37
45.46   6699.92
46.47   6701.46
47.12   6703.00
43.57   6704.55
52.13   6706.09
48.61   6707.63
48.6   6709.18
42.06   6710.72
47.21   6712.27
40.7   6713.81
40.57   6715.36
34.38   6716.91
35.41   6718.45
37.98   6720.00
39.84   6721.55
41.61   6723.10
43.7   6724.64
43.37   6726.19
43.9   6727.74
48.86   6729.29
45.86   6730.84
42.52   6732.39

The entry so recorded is -5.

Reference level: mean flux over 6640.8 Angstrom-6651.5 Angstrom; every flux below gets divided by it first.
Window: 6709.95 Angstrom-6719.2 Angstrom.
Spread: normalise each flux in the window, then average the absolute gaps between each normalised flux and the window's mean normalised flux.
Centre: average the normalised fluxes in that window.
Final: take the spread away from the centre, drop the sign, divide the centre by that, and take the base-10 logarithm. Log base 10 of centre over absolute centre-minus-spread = 0.039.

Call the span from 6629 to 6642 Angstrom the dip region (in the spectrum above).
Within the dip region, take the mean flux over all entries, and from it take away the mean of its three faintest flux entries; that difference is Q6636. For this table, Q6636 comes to 2.4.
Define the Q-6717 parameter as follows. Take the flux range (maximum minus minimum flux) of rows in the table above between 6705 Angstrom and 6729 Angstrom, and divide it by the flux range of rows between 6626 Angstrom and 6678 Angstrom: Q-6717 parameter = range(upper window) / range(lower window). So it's 1.8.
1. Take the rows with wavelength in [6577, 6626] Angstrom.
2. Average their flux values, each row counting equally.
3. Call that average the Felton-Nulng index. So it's 51.7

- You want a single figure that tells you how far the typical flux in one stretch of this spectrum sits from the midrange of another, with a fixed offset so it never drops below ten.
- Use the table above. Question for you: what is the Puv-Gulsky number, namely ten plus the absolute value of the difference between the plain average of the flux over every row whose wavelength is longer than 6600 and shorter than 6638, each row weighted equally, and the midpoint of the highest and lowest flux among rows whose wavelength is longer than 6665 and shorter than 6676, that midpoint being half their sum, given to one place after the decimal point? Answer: 12.7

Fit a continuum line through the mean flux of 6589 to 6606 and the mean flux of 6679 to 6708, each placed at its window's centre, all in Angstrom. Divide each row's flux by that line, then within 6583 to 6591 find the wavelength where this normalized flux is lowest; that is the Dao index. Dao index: 6589.76 Angstrom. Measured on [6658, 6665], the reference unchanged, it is 6659.93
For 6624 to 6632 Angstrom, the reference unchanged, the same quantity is 6626.27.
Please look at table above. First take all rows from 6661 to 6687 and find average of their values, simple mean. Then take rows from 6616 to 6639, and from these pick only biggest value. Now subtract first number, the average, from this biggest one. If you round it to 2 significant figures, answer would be 11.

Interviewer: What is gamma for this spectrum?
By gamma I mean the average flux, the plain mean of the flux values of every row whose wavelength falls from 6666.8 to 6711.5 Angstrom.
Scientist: 46.4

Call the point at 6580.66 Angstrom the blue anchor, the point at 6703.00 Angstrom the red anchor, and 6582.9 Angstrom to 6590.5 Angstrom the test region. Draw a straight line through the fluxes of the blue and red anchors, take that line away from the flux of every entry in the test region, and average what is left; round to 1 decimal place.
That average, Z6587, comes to 4.2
